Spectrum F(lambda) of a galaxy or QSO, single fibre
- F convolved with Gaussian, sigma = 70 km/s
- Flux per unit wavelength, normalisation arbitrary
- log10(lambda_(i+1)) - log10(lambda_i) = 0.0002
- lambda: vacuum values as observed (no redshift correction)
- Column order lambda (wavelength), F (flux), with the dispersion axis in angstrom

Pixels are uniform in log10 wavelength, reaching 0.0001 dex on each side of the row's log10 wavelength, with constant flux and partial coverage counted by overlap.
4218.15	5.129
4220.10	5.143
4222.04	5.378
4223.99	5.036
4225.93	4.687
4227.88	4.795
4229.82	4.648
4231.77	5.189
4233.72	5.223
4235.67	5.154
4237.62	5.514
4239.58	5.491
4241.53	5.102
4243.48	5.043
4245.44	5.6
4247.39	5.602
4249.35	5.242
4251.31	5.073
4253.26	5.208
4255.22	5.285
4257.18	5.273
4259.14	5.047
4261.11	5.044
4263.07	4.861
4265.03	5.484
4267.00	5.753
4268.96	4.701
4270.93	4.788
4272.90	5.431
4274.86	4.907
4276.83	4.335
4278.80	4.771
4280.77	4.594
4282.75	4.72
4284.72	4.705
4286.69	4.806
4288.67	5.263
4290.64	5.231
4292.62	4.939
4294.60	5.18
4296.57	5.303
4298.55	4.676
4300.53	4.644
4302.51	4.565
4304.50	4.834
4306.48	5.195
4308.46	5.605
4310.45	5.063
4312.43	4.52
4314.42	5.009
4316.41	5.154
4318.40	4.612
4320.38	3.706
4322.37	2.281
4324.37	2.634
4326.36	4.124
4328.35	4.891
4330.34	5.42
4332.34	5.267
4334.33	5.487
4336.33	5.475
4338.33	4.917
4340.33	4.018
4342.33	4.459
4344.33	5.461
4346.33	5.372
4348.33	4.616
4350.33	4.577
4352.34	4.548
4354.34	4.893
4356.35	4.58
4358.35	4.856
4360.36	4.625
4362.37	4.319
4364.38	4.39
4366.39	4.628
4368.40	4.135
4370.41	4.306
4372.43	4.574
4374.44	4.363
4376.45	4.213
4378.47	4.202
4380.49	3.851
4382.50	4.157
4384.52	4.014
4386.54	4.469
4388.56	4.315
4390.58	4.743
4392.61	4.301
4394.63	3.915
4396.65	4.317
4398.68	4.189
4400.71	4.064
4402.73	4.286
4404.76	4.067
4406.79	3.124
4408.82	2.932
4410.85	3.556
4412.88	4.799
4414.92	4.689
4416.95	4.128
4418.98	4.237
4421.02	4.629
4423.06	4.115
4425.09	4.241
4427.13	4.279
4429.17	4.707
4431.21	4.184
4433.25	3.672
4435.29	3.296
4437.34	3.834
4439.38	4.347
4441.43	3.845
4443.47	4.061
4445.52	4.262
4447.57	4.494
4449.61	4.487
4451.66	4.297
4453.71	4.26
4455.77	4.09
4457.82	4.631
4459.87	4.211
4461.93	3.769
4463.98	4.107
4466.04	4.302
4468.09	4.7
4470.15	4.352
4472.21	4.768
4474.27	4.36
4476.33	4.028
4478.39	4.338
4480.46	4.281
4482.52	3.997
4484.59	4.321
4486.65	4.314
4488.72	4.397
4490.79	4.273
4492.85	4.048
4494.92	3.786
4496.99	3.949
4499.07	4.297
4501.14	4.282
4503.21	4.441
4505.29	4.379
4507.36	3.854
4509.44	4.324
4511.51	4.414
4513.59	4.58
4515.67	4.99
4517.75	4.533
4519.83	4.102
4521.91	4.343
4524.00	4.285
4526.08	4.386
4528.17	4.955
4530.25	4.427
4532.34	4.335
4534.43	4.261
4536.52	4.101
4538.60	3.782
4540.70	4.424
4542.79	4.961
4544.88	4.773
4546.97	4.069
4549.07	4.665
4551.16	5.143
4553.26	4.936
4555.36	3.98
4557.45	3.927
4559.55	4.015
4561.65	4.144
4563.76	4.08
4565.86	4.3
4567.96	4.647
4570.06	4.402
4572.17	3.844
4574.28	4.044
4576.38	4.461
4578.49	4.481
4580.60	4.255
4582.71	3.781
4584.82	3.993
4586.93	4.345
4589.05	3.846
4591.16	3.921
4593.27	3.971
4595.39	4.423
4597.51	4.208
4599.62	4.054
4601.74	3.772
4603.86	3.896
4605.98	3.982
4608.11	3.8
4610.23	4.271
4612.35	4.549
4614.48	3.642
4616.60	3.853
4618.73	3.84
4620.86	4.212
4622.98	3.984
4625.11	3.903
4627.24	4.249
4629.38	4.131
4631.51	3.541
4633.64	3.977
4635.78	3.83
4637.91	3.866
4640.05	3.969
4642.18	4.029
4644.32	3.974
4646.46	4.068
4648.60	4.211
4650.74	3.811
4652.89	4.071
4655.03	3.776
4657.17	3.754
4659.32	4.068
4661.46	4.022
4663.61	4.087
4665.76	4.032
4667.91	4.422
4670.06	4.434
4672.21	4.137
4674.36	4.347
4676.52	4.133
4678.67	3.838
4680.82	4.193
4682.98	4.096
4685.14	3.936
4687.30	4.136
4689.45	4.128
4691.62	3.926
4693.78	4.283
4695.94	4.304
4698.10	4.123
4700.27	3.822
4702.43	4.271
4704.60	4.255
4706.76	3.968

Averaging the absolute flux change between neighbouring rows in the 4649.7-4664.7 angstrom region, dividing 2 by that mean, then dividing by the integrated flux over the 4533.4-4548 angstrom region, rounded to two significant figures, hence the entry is 0.19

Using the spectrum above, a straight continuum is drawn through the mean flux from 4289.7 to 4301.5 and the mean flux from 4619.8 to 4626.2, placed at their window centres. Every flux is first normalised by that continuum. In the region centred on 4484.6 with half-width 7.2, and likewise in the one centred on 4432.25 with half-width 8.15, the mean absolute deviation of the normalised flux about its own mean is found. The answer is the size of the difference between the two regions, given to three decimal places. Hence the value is 0.057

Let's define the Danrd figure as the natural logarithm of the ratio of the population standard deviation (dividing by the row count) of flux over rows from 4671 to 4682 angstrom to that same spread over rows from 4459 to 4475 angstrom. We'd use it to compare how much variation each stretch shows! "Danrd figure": -0.59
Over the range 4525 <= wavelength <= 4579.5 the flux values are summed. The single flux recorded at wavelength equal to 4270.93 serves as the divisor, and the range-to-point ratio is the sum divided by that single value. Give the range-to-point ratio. 23.7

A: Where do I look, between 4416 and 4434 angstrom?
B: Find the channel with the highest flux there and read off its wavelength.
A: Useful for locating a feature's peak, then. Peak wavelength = 4429.17 angstrom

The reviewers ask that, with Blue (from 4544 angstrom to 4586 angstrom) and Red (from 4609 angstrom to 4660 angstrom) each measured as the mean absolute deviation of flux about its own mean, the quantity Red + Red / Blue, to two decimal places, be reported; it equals 0.71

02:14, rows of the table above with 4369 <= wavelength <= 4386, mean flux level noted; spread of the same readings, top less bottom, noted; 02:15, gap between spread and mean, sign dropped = 3.49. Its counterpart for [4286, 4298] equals 4.62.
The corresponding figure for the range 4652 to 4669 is 3.36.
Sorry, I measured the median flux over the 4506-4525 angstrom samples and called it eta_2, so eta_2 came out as 4.3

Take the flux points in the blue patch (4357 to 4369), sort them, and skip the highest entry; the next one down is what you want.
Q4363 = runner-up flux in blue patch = 4.628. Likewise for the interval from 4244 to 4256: 5.6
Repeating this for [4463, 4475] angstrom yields 4.7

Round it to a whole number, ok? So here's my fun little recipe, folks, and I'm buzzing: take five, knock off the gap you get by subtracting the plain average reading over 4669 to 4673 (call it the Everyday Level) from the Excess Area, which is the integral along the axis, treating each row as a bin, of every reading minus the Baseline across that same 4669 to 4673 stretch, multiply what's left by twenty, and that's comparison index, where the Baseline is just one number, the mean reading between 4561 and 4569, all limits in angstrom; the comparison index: 186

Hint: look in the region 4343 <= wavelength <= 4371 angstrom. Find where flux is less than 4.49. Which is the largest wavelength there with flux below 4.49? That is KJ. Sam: 4370.41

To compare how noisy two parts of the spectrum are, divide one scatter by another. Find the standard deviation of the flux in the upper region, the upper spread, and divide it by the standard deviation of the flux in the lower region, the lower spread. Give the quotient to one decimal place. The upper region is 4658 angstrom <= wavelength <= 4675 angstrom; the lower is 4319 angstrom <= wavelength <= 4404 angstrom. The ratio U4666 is 0.3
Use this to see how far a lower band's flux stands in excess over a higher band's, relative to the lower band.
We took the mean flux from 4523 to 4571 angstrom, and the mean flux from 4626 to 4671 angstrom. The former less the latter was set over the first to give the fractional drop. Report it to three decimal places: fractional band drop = 0.086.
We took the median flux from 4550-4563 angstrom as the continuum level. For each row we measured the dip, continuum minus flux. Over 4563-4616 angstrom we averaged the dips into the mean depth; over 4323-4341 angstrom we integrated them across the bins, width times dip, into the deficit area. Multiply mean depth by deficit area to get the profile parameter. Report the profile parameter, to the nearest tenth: 0.4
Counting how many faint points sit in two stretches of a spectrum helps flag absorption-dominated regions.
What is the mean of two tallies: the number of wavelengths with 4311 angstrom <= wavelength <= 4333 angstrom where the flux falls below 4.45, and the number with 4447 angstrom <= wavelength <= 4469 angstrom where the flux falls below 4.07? 2.5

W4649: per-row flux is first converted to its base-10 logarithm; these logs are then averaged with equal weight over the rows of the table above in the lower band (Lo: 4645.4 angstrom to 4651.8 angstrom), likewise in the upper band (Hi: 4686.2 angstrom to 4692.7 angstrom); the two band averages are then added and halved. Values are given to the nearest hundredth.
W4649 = 0.61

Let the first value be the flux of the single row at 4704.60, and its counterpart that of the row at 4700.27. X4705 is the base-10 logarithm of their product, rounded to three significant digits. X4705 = 1.21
